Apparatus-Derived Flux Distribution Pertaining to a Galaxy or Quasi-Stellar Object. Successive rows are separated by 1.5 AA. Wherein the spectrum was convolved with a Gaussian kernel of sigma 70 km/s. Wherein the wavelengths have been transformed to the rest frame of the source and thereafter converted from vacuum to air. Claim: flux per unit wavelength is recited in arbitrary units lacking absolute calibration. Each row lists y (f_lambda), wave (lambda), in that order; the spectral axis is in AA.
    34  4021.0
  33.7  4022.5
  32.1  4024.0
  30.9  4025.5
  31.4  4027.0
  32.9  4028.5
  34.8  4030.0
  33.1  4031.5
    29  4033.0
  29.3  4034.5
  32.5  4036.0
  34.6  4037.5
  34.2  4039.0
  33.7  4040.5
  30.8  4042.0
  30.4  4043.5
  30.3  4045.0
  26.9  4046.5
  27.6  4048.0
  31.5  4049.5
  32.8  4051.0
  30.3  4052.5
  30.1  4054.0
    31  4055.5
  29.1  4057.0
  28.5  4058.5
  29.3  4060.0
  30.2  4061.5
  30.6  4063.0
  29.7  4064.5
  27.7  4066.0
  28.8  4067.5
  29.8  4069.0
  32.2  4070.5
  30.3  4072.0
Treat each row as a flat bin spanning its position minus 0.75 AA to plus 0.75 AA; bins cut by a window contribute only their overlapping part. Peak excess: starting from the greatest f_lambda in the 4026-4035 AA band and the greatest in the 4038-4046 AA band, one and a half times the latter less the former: 16.5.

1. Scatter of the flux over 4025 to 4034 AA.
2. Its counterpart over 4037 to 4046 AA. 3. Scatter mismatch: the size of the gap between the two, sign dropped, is 0.0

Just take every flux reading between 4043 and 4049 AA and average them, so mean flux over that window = 28.8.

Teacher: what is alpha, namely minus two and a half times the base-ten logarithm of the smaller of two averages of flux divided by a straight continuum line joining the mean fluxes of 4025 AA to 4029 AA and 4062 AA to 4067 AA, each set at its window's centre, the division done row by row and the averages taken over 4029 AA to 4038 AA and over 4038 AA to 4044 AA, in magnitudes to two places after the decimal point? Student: -0.03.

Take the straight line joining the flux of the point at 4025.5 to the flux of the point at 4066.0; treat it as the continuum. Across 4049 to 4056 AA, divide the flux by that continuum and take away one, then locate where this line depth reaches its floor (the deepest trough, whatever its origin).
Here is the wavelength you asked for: 4054.0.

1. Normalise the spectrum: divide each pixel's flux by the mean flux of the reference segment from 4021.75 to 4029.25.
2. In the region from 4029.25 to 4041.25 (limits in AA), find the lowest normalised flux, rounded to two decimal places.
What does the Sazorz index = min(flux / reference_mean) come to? 0.90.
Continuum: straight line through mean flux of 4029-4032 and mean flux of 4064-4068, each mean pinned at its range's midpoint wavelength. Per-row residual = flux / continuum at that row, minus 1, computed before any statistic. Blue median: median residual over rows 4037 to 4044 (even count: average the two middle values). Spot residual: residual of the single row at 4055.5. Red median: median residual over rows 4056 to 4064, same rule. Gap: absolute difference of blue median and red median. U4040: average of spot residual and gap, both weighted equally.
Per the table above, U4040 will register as 0.036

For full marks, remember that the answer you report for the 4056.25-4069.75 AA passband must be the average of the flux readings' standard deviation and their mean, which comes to 15.1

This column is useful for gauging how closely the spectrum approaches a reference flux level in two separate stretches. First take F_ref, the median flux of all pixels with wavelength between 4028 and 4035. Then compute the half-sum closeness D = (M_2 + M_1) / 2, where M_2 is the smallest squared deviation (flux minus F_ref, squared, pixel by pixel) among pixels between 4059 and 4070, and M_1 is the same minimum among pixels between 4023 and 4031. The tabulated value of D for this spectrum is 2.6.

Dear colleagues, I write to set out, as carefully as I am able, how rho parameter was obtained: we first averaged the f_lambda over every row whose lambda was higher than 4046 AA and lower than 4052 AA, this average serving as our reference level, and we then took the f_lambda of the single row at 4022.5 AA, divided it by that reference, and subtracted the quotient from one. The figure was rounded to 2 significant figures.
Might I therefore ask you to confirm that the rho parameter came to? -0.13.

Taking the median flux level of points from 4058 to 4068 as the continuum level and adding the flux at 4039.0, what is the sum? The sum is 63.5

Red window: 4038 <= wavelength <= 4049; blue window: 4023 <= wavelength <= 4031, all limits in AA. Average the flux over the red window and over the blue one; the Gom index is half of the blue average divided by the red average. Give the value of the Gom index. 0.530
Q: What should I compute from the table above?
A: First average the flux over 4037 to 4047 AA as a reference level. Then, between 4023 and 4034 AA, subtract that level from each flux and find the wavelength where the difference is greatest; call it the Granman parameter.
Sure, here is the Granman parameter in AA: 4030.0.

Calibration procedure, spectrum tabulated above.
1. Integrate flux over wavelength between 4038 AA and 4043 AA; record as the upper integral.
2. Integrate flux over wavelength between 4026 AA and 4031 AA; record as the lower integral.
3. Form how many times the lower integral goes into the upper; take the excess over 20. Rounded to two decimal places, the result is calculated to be -19.00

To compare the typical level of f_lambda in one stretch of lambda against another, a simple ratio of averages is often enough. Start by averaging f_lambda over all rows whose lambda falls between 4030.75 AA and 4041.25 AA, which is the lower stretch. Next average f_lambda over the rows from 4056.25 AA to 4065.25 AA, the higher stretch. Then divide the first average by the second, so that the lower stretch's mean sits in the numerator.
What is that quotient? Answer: 1.09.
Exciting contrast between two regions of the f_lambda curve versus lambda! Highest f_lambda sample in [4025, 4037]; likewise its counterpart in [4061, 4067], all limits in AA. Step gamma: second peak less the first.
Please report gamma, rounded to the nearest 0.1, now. -4.2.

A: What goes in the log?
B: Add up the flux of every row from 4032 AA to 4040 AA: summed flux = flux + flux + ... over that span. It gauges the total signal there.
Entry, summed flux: 160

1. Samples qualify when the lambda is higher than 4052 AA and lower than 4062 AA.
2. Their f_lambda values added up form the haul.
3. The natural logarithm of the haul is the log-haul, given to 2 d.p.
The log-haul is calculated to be 5.34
